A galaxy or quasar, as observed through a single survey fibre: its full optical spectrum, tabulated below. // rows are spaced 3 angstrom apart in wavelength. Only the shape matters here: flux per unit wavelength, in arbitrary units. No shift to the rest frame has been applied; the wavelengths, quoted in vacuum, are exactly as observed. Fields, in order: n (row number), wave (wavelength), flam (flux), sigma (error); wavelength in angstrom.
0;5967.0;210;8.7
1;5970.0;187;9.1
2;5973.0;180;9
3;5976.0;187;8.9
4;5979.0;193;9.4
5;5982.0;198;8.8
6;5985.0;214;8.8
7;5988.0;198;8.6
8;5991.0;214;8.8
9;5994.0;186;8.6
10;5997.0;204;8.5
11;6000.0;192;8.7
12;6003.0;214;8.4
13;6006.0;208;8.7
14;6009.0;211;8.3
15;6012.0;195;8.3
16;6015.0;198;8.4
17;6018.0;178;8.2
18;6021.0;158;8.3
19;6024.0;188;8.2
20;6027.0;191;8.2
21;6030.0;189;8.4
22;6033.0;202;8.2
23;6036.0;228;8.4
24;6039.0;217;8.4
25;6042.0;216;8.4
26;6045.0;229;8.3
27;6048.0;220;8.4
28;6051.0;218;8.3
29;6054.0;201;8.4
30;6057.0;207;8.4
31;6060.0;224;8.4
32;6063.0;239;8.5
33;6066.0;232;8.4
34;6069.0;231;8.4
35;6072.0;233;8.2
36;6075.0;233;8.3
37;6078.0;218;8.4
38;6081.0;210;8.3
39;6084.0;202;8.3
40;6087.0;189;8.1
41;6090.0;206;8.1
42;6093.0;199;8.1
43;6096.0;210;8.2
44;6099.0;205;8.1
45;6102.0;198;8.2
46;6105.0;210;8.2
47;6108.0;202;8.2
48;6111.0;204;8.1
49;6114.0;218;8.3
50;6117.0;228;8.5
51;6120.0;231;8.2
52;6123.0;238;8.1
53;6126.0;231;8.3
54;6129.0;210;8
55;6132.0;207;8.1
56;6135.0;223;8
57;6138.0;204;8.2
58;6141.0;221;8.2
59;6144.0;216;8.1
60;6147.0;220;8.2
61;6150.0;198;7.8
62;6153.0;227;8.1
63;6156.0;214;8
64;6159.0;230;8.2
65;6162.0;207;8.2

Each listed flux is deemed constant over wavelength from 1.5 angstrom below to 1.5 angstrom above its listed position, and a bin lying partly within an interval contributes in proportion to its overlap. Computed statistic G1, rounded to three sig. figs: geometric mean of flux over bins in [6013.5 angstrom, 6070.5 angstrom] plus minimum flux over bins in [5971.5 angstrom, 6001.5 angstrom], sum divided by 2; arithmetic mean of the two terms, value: 194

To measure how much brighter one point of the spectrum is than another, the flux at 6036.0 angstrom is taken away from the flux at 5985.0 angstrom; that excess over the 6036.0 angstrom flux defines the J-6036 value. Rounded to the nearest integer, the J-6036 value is -14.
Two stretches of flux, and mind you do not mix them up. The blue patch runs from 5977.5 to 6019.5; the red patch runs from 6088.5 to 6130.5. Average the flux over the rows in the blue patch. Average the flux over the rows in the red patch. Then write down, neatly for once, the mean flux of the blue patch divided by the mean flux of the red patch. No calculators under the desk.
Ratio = 0.94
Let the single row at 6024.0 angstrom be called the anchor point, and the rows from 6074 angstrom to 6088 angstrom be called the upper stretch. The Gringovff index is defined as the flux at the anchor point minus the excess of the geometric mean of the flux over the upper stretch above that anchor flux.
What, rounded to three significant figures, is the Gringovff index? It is 166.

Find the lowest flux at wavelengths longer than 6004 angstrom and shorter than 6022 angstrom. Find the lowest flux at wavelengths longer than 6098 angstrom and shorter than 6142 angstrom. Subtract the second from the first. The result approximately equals -40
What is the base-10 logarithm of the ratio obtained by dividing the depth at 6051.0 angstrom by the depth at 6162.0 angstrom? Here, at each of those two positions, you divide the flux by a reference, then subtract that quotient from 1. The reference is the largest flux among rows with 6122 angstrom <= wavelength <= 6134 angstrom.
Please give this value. -0.2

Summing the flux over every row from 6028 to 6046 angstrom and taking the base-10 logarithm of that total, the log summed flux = 3.11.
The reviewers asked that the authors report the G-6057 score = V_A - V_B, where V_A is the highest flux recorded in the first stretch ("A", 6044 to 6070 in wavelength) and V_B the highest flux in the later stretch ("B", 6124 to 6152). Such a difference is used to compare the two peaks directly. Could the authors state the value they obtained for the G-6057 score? 8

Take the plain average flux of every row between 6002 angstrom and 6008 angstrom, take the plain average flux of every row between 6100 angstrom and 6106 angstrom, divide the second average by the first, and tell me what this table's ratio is 0.97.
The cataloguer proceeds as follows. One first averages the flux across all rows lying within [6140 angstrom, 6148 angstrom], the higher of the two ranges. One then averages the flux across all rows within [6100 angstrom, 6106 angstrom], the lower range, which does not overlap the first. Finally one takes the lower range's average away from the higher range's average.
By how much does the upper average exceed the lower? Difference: 15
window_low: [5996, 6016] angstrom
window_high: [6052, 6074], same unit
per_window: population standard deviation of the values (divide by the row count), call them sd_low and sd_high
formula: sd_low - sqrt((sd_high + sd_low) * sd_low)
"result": -5.02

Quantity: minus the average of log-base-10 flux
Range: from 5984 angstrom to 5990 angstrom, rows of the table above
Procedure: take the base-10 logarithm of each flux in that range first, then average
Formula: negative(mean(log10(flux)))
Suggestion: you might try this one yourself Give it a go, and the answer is -2.31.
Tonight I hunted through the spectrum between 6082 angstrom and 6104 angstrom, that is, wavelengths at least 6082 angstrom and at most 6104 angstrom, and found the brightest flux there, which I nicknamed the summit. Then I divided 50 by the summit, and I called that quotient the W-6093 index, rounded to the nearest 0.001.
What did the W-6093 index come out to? 0.238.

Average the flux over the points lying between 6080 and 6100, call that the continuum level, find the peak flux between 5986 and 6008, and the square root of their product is 208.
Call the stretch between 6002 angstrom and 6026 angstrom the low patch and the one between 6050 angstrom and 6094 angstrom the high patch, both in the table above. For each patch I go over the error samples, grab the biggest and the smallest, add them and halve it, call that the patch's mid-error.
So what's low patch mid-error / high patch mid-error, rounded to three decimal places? 1.018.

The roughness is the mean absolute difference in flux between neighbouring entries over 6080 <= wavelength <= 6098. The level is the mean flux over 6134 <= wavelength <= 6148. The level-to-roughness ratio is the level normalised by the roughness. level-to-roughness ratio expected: 19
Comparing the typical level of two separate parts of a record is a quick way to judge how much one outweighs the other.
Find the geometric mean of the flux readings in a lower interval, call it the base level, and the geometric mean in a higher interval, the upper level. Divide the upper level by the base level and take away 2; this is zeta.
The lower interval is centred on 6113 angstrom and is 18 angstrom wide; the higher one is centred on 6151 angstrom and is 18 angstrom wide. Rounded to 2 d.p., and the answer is -0.99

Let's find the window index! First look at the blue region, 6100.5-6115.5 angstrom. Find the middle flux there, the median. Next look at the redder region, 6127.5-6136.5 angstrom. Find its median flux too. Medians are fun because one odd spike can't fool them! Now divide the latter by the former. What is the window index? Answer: 1.03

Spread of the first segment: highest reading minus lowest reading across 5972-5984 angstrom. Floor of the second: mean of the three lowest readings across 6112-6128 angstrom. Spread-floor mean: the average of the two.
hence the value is 122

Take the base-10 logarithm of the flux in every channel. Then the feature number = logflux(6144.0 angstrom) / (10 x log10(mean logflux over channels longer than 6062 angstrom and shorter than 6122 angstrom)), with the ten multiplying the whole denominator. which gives 0.635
